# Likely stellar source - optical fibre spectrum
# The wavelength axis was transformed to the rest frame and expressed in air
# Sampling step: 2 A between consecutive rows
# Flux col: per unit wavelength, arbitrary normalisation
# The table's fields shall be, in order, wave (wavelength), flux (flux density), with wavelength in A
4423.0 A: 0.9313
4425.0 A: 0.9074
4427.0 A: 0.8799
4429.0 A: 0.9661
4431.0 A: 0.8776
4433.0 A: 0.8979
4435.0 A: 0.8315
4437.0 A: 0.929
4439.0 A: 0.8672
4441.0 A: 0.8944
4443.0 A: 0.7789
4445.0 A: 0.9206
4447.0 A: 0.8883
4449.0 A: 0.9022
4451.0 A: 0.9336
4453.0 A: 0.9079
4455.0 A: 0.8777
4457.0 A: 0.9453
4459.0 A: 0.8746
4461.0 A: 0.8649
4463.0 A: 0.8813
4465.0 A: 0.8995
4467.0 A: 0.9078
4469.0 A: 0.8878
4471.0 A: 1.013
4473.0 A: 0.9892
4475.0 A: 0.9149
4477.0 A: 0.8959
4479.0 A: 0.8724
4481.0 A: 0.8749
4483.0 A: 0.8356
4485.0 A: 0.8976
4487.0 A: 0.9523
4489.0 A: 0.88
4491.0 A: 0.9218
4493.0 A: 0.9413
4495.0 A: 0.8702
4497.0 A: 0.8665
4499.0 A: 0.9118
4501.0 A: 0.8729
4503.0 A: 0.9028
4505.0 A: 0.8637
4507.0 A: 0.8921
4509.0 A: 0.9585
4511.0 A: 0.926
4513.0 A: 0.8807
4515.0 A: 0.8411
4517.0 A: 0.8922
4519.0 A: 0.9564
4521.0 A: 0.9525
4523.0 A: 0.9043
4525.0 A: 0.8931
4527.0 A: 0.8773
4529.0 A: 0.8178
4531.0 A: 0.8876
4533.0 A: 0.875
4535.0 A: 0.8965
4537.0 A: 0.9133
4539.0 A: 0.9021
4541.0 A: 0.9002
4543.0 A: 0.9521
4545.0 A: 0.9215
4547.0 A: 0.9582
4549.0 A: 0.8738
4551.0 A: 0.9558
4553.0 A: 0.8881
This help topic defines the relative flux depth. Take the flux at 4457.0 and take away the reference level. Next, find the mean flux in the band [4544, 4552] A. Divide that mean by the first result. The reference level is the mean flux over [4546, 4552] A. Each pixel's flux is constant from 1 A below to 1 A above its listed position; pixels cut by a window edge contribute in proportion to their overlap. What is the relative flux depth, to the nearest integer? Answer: 58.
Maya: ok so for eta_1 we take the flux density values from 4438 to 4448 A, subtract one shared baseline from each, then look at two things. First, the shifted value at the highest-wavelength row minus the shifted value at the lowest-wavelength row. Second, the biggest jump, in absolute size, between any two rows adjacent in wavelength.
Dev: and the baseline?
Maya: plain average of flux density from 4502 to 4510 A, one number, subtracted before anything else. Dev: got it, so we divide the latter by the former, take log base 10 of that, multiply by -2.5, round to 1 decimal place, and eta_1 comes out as -2.1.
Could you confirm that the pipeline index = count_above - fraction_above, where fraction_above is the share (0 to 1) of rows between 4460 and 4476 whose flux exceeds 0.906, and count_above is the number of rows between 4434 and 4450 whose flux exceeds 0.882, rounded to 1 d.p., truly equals 4.5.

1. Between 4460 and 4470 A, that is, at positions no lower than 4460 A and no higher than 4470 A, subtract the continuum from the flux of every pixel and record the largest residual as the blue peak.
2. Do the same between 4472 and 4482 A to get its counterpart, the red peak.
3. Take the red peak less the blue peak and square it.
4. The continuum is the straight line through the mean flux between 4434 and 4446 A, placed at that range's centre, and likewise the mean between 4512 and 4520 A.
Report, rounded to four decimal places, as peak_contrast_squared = 0.0063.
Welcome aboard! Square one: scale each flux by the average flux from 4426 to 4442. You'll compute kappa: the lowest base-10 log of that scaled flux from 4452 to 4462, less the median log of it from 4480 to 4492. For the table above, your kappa -0.012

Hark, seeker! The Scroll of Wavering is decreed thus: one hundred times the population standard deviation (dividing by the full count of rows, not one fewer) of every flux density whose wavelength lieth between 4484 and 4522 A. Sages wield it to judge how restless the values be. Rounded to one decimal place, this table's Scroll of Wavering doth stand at 3.5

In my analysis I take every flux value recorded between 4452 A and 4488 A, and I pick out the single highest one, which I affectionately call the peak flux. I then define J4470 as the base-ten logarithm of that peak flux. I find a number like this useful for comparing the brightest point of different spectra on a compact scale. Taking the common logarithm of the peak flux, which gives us 0.0056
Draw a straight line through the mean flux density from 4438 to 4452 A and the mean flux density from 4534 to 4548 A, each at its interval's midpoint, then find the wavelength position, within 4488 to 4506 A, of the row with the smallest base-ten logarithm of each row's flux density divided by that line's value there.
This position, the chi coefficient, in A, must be 4505.0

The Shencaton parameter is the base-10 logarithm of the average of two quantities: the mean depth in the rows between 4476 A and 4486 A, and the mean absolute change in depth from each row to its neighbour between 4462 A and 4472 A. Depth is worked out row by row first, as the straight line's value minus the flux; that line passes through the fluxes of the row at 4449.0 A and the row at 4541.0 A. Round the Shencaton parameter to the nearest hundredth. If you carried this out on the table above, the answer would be -1.46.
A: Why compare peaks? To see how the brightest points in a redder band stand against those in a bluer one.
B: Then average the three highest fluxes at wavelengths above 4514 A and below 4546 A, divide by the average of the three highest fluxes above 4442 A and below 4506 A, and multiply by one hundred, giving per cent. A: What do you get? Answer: 97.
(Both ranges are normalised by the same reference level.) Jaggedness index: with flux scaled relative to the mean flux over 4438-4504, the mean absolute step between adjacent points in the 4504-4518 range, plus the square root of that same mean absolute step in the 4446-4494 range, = 0.254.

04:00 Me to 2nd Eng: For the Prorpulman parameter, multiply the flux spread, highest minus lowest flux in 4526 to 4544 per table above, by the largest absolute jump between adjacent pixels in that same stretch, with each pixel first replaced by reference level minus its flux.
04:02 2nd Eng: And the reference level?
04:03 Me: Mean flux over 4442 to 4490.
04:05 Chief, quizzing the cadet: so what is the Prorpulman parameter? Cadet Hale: 0.0094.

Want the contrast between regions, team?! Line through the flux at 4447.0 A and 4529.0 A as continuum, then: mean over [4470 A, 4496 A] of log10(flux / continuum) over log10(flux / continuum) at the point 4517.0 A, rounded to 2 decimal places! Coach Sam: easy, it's 0.81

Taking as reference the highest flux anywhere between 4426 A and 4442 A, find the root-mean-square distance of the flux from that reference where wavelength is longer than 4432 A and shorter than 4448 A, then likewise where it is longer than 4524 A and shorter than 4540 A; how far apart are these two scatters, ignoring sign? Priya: 0.014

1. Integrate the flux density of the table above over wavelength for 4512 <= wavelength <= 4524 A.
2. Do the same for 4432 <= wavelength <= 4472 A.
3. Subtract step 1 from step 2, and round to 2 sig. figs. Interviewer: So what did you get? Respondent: 25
